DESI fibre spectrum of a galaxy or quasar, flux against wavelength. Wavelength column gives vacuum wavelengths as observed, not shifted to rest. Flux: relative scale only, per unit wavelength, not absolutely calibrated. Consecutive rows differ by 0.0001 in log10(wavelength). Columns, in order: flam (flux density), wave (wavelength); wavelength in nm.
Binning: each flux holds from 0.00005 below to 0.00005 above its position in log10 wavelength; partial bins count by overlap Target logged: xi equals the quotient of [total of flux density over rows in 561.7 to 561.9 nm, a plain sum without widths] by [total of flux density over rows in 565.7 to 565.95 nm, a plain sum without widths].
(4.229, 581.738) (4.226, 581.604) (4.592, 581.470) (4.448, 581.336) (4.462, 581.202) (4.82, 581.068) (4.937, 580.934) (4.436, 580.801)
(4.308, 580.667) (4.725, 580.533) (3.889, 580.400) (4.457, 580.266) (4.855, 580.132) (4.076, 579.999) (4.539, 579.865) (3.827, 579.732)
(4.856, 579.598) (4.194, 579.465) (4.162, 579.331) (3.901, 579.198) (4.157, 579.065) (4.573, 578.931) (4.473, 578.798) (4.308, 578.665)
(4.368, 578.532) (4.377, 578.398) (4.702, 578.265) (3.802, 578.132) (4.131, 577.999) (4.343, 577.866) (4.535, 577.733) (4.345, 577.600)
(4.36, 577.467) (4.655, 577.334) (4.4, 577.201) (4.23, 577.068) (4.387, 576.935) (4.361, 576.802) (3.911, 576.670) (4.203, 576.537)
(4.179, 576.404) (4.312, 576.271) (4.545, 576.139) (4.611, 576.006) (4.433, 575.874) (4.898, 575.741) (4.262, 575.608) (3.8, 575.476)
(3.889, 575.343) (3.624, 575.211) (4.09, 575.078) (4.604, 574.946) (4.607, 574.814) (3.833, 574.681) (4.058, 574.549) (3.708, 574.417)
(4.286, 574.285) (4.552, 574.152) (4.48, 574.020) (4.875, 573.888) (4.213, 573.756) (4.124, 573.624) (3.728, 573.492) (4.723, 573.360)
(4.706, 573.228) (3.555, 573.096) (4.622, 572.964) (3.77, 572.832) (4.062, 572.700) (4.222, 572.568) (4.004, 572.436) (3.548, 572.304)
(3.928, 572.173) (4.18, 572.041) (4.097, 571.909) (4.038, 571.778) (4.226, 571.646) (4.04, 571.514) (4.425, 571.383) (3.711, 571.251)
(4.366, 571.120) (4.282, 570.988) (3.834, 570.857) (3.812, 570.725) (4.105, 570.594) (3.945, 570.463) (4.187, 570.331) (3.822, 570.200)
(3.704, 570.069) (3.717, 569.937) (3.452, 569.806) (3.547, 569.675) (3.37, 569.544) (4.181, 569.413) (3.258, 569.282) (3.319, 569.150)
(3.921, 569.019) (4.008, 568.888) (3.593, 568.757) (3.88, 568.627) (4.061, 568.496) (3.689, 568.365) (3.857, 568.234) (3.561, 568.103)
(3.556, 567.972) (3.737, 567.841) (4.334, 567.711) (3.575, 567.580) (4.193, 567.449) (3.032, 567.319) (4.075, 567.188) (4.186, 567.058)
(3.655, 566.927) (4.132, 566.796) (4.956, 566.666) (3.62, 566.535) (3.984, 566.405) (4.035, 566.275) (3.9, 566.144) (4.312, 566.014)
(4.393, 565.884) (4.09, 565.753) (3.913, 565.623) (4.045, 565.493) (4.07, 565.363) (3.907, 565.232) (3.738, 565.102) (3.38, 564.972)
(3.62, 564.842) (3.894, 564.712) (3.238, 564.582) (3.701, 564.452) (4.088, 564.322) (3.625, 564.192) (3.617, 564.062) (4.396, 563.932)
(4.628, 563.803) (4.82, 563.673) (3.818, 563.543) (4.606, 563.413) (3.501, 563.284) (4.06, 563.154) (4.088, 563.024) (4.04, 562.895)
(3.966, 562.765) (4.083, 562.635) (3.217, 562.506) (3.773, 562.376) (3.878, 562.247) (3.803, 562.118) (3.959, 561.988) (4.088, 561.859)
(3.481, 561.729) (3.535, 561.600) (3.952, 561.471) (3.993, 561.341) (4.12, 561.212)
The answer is 0.89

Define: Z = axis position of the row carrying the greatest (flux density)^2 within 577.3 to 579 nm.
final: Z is 578.265 nm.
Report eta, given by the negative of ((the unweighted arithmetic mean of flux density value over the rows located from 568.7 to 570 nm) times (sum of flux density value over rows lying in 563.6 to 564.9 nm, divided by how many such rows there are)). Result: -14.4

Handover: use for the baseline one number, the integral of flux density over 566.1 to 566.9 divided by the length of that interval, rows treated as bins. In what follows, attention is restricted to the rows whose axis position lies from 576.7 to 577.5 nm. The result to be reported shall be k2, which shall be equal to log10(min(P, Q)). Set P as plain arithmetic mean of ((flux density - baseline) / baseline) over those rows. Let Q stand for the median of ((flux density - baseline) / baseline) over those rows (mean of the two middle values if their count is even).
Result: -1.15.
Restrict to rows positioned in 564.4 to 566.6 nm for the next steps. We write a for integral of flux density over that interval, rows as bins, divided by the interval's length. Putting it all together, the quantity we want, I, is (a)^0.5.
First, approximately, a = 3.87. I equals 1.97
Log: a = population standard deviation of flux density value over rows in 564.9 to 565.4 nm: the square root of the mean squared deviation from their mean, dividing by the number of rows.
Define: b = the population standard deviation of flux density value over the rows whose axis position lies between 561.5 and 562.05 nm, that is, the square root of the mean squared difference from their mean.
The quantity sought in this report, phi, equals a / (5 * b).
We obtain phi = 0.19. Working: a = 0.26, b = 0.262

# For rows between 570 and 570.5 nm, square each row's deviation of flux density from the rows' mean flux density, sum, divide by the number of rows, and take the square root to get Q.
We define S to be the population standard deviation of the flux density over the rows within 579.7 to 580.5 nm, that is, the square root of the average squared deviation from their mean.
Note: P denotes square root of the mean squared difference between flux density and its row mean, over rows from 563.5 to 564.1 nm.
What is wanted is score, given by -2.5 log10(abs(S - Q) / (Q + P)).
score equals 1.3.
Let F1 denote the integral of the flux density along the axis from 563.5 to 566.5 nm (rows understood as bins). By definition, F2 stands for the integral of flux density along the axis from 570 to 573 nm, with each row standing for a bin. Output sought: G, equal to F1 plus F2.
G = 24.0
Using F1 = 11.9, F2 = 12.1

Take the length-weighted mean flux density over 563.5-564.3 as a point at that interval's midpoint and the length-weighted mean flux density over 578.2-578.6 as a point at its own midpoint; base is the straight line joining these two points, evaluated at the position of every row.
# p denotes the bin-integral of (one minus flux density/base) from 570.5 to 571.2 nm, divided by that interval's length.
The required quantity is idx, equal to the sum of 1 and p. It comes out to 1.057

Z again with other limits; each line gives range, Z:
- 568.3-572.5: 571.383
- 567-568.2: 567.711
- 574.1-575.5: 574.814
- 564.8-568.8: 566.666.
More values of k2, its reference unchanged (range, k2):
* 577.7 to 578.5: -1.25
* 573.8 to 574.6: -1.23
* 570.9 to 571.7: -1.67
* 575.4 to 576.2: -1.08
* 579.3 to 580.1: -1.65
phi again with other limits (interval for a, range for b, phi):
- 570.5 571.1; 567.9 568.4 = 0.32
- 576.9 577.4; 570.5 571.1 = 0.16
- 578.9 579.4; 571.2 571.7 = 0.18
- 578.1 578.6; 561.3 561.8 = 0.28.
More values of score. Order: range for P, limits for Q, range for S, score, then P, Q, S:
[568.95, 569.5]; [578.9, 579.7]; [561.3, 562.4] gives 1.9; 0.39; 0.31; 0.19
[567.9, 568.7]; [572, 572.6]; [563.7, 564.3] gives 0.7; 0.18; 0.24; 0.45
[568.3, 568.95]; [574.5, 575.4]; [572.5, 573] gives 2.8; 0.18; 0.35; 0.31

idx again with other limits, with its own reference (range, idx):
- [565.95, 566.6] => 1.057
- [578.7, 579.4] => 1.052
